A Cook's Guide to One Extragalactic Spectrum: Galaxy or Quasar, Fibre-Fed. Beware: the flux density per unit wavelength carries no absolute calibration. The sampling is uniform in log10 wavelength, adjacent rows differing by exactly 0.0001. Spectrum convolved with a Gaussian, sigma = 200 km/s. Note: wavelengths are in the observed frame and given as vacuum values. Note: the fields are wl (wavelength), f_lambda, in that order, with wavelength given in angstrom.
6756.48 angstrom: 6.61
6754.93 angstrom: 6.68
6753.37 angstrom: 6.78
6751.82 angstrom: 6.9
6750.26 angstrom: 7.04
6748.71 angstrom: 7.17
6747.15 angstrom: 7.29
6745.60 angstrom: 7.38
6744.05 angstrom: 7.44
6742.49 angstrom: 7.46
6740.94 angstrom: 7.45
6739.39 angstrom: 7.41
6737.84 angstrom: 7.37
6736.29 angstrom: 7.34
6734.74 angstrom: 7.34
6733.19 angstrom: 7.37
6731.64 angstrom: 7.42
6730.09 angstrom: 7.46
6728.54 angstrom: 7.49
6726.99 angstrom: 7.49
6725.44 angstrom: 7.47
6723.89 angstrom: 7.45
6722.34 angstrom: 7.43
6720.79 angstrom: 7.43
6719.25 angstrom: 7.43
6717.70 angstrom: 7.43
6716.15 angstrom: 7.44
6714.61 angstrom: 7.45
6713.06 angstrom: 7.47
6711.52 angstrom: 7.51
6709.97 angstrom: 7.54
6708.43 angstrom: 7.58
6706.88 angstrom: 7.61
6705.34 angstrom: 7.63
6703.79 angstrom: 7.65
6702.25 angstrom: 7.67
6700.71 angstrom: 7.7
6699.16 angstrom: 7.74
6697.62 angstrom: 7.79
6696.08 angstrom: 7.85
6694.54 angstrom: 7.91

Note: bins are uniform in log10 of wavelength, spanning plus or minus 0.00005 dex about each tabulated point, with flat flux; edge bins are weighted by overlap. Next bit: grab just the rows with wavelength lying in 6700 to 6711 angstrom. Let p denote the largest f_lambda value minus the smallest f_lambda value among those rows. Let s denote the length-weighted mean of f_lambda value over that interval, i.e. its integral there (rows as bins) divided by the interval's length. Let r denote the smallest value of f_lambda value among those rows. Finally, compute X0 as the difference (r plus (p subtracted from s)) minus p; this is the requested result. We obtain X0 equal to 14.8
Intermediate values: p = 0.1600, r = 7.54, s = 7.62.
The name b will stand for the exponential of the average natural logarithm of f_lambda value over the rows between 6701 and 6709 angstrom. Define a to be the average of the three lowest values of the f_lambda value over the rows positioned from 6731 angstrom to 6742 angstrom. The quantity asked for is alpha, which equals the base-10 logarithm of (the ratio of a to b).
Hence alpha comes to -0.016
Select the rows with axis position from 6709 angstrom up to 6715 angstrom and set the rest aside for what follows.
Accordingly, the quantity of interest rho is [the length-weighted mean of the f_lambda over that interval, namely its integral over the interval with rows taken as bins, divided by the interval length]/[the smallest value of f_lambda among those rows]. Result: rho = 1.01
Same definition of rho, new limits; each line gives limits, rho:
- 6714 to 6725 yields 1.00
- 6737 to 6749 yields 1.03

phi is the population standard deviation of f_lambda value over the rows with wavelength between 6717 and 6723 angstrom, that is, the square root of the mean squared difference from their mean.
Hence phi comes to 0.000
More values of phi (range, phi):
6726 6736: 0.058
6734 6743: 0.049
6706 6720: 0.064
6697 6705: 0.050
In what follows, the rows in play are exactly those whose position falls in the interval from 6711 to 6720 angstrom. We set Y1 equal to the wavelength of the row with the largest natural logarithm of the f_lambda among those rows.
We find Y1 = 6711.52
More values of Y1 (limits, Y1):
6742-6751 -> 6742.49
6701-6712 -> 6702.25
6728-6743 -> 6728.54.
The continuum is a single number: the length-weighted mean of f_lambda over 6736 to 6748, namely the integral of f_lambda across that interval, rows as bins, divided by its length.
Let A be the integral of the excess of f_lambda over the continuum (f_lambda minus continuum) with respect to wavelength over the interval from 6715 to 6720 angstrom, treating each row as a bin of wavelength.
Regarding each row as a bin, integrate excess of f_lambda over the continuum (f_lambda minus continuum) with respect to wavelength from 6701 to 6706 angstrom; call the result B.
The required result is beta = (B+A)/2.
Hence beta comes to 0.76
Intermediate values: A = 0.21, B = 1.31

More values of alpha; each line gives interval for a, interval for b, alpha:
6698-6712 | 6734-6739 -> 0.011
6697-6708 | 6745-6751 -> 0.024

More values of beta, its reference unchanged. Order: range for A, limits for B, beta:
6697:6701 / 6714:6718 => 0.80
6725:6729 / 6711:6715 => 0.35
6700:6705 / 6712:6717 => 0.85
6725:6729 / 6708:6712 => 0.48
